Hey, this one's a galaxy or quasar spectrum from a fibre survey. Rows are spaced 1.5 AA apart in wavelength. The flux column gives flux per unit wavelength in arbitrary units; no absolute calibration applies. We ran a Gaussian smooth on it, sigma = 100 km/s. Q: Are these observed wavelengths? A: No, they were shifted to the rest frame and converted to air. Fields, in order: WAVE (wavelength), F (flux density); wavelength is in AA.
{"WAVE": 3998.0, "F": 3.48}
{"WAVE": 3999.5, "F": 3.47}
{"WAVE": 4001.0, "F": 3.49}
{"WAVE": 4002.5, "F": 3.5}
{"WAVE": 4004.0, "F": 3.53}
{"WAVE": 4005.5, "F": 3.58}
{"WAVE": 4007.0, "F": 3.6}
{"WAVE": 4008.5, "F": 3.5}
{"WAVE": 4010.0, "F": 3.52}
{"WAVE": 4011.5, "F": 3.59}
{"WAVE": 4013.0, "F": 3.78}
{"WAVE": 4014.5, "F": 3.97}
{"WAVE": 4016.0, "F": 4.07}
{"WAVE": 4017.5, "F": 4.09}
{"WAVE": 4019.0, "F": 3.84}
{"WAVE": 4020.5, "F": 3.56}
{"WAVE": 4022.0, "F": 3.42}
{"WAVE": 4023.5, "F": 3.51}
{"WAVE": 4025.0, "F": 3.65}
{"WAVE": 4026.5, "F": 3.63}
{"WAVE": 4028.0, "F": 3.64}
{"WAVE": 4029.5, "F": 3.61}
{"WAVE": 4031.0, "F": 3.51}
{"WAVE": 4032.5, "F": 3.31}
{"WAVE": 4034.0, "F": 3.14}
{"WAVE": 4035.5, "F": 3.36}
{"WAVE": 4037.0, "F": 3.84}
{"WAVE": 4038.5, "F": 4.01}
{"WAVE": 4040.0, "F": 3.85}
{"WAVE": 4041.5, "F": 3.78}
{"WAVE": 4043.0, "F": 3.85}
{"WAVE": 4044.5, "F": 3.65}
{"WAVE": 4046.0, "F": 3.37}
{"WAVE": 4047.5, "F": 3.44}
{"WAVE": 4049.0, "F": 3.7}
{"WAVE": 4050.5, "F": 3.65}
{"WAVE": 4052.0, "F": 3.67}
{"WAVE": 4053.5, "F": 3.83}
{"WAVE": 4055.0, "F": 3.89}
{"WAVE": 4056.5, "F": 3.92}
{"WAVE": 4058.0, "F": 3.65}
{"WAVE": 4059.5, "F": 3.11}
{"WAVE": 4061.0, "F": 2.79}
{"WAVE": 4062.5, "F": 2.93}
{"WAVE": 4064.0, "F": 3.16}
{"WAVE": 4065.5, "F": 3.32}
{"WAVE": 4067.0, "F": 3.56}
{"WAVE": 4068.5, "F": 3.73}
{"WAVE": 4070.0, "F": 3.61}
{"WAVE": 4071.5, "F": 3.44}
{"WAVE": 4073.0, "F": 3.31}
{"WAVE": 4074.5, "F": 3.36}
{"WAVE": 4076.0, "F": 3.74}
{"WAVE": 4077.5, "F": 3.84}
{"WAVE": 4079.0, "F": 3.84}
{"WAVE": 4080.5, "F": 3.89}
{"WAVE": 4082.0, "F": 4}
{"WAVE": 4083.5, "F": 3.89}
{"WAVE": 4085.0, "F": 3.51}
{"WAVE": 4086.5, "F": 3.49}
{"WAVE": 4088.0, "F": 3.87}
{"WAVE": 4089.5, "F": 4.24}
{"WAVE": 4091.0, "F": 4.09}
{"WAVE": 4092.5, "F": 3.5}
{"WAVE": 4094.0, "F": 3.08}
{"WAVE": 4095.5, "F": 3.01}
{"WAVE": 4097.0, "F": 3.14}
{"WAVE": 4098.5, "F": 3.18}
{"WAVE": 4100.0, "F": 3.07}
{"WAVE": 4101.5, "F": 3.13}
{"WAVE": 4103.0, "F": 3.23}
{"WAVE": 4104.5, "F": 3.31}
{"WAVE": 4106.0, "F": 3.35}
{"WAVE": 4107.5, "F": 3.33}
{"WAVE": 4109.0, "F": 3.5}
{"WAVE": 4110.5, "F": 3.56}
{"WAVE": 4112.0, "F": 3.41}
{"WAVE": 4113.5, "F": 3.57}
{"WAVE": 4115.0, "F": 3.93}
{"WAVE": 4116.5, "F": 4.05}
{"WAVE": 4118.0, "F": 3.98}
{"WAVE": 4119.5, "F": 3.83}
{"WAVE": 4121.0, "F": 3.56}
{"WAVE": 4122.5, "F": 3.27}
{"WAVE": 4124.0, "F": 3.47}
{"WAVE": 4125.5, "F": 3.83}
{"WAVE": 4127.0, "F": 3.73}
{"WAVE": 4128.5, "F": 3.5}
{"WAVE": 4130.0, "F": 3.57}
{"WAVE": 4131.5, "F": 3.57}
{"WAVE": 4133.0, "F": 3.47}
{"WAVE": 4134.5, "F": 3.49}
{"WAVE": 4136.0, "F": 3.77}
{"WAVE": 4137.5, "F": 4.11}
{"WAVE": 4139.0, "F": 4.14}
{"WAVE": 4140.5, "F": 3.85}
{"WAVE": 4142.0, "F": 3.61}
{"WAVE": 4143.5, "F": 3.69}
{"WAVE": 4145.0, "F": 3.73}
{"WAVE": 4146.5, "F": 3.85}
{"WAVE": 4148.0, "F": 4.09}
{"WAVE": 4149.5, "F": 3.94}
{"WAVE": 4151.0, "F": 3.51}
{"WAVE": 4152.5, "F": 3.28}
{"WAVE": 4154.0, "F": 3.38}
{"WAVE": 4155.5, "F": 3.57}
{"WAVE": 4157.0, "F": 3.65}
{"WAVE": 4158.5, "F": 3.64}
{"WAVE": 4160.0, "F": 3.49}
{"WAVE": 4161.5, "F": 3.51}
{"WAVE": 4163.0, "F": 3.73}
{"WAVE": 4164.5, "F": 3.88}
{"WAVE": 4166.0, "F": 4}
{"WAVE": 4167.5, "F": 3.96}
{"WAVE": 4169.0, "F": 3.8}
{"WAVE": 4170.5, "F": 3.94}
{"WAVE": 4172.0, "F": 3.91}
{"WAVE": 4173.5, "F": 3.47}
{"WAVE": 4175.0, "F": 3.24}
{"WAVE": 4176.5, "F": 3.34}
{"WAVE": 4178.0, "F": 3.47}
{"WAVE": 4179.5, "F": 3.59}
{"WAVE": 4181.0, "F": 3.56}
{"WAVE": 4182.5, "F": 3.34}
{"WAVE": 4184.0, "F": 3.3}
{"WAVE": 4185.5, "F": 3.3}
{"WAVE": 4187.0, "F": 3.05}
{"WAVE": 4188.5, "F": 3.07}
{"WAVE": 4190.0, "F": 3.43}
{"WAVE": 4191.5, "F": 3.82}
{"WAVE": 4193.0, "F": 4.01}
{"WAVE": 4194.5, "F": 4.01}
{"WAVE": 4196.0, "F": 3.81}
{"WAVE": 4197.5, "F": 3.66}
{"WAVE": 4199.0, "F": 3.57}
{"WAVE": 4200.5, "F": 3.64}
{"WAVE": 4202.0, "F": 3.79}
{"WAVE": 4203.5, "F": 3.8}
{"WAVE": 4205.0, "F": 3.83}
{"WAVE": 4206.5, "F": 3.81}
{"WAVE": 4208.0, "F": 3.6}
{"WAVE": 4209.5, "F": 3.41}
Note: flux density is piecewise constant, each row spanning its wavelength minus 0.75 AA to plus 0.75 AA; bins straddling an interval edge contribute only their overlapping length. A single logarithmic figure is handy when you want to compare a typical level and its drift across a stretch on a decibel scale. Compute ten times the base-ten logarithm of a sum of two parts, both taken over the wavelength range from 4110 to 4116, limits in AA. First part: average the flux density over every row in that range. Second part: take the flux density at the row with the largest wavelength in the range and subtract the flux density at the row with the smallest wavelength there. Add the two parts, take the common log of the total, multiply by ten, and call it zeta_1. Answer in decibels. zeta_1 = 6.0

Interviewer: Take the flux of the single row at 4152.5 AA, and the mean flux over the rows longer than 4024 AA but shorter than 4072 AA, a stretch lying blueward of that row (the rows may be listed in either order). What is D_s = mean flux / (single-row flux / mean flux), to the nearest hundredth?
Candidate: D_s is 3.84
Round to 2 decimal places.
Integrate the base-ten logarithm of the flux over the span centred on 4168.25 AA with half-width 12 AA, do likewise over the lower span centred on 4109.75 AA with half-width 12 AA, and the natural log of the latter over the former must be -0.04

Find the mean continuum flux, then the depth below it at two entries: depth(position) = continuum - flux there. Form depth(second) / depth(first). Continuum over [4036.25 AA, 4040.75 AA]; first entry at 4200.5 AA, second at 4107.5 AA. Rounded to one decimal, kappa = 2.2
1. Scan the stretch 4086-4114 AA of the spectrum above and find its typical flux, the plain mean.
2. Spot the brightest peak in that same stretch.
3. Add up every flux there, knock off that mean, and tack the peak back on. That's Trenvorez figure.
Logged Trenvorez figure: 65.9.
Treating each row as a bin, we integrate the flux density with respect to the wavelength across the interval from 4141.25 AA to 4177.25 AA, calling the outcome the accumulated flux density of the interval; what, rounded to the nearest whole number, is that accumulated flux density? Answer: 132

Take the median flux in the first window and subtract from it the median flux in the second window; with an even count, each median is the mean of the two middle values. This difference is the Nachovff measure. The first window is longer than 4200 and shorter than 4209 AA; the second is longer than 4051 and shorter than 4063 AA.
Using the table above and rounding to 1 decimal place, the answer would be 0.1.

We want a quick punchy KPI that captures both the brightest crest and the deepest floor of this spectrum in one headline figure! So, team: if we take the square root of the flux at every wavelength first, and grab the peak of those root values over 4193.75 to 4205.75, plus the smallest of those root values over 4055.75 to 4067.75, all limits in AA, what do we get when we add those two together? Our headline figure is 3.67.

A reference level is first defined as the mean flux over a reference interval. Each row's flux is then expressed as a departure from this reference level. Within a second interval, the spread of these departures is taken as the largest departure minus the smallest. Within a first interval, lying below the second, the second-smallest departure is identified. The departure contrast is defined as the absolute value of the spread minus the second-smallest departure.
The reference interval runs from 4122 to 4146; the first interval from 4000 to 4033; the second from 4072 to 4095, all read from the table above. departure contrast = 1.42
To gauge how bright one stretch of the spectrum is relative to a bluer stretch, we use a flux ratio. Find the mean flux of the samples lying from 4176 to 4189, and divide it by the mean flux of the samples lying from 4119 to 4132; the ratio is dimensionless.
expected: 0.93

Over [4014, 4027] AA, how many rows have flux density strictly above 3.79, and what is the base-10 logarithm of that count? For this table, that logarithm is 0.60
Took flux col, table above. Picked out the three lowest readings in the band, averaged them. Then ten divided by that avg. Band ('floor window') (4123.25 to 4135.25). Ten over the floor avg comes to 2.88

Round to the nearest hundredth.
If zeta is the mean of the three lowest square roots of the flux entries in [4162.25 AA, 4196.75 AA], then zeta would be 1.77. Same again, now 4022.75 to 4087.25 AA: 1.72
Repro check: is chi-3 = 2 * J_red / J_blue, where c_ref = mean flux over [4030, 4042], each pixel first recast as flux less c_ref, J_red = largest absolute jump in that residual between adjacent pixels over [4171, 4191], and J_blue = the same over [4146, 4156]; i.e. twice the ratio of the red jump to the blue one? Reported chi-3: 2.0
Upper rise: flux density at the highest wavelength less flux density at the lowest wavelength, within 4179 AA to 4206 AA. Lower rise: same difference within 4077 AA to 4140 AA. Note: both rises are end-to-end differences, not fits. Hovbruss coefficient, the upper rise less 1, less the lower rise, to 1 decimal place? -1.1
